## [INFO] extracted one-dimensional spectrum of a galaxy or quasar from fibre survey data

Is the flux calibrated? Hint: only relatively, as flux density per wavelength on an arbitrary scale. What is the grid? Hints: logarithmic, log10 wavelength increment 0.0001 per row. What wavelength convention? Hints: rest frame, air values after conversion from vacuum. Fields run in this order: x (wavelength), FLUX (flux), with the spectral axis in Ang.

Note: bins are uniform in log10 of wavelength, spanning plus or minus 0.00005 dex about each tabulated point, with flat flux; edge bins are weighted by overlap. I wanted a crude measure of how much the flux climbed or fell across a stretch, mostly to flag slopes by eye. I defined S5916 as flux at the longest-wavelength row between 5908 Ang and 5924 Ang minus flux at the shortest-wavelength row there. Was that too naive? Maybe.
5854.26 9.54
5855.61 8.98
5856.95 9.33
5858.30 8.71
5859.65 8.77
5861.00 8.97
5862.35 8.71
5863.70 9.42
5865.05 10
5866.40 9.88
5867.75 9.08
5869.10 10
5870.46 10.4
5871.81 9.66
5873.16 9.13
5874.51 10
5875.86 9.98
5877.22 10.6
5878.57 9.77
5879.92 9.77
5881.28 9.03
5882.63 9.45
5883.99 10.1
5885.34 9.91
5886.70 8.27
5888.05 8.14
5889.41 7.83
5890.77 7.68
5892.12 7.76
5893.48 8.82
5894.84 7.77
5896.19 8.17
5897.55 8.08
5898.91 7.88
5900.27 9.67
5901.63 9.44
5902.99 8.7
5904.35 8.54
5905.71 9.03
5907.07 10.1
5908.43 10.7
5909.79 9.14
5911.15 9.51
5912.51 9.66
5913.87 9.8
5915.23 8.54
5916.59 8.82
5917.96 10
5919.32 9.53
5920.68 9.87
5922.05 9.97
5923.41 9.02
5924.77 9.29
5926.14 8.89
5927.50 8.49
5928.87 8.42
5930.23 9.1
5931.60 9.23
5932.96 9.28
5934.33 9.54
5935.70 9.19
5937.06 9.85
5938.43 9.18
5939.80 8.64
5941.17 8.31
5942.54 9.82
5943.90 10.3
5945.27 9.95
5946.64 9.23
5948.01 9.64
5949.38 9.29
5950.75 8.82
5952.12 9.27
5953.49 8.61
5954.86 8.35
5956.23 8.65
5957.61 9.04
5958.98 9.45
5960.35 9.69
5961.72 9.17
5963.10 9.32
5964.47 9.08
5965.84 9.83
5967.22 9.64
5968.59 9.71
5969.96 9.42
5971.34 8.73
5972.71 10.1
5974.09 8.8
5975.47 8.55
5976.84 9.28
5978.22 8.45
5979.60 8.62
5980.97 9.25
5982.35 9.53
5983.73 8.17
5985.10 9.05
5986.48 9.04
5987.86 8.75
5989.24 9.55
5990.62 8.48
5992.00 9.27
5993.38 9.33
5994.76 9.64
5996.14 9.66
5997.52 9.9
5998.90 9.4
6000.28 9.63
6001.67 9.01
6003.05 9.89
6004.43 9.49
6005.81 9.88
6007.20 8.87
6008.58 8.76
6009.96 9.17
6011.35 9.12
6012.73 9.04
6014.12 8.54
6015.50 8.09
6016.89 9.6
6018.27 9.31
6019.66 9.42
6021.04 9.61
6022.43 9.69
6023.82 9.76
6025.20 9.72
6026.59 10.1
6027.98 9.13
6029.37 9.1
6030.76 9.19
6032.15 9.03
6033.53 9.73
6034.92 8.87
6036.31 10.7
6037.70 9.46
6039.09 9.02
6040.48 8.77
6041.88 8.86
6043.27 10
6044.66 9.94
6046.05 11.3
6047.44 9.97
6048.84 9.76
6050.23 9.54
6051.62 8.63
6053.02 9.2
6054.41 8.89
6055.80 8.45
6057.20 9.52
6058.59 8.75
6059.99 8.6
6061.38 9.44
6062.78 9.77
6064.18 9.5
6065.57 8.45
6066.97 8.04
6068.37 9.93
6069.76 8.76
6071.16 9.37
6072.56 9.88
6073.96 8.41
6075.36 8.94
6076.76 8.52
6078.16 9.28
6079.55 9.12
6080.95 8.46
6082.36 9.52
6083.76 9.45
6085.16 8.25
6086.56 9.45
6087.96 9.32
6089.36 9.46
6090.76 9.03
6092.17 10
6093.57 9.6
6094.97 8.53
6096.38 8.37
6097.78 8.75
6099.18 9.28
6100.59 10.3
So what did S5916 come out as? -1.7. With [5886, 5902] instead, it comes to 1.2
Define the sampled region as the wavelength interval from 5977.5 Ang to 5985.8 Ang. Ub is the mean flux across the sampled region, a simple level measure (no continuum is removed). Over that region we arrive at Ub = 8.85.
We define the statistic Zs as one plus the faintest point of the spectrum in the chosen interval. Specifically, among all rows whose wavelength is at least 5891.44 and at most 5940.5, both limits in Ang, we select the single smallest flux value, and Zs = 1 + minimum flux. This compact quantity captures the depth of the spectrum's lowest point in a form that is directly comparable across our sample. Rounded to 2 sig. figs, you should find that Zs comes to 8.8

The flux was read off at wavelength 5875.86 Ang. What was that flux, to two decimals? 9.98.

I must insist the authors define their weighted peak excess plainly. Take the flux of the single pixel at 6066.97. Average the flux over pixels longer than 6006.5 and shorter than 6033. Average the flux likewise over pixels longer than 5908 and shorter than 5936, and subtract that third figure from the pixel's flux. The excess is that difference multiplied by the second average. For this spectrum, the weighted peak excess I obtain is -12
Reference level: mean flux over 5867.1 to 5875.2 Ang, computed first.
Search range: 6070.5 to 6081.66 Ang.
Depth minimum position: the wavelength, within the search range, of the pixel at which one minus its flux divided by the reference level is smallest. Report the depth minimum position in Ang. 6072.56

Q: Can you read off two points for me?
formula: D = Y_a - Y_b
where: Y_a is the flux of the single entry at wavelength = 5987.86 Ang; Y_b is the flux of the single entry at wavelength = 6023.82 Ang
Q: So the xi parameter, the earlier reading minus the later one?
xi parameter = -1.0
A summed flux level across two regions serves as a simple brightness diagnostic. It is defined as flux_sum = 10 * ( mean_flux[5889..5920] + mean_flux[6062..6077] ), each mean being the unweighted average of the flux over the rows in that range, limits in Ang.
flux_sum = 180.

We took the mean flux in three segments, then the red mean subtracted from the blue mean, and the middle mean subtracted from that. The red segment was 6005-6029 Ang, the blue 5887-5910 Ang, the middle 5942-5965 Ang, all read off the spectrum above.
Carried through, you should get -9.9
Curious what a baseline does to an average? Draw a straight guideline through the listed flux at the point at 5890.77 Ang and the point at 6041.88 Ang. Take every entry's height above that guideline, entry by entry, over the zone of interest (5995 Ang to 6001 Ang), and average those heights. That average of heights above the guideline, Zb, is 1.1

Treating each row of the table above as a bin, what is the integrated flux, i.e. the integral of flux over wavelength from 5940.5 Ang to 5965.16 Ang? 227.5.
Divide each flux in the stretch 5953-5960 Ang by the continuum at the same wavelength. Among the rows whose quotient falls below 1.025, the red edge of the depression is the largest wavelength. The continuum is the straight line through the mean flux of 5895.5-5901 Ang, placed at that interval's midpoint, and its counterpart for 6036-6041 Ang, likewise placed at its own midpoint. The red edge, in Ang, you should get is 5957.61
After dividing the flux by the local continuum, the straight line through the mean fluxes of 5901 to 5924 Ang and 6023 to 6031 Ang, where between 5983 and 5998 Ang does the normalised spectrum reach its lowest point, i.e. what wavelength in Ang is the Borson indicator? 5983.73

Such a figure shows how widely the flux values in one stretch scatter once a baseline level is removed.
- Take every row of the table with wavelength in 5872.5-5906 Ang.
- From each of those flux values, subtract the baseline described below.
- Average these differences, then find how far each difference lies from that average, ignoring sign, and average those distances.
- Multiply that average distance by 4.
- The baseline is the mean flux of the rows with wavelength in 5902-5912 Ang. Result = 3.1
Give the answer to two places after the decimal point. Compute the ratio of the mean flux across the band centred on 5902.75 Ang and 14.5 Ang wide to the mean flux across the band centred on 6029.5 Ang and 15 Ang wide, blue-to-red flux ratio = 0.95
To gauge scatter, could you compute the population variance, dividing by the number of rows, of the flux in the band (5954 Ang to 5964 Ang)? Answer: 0.18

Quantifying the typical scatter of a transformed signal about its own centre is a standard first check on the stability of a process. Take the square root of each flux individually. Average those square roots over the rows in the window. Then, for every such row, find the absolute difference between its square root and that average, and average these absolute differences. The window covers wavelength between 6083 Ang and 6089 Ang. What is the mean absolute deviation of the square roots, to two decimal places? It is 0.07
